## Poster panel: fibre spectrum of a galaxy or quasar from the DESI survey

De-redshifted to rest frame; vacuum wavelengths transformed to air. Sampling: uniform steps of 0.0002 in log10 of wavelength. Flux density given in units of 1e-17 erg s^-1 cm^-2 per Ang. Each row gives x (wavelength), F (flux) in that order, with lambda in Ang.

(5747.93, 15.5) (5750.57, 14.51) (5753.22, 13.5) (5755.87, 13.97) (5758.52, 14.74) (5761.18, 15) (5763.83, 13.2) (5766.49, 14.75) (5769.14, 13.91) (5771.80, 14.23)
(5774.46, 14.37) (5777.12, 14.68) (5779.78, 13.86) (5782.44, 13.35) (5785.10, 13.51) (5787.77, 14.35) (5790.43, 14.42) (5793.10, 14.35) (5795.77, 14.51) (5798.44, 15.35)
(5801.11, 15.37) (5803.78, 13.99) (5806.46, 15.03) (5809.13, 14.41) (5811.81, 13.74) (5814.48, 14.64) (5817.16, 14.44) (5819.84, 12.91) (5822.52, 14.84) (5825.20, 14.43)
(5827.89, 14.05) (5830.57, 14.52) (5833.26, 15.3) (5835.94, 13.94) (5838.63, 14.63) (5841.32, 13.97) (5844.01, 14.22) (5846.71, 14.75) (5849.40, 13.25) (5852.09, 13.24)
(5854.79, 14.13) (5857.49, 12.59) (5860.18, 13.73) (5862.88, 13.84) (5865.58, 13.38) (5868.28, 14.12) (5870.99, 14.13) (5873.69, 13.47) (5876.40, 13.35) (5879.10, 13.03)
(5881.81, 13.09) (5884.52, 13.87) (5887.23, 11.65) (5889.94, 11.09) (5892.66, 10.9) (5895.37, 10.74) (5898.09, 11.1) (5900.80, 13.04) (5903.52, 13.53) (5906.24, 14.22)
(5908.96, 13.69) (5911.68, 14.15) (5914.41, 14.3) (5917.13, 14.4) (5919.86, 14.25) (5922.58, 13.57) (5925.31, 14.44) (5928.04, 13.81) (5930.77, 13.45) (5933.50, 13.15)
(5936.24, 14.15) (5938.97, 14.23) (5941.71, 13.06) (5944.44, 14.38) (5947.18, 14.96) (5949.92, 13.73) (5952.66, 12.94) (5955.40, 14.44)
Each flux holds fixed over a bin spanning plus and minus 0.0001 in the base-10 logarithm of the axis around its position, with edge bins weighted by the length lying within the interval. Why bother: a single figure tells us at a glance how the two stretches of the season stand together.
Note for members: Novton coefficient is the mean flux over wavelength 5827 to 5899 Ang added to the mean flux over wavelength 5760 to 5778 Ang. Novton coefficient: 27.6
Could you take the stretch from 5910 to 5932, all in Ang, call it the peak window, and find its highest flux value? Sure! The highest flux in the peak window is 14.44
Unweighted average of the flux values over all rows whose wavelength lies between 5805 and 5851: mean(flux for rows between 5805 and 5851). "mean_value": 14.3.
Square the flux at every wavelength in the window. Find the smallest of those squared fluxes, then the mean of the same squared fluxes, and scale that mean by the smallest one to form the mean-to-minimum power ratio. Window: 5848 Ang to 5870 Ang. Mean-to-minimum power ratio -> 1.16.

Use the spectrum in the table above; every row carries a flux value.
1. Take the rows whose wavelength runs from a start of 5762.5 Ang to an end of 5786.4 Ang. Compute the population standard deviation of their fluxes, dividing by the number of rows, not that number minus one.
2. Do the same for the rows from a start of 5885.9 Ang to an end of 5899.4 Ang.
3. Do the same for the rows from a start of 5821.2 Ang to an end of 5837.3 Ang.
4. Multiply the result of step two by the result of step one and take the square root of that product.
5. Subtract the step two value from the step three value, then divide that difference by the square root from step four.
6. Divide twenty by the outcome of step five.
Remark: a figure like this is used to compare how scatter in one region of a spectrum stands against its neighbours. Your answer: 53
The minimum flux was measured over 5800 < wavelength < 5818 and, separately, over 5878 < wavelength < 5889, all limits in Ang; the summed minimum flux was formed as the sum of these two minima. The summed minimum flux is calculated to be 25.4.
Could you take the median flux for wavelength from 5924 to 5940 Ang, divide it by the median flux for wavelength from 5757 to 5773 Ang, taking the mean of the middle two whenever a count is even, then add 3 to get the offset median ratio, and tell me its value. 3.97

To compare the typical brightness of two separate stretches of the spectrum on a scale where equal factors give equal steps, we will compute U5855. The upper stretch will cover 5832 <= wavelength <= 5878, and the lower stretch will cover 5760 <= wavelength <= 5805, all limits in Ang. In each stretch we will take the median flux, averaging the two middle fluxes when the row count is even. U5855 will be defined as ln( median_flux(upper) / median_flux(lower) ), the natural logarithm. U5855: -0.03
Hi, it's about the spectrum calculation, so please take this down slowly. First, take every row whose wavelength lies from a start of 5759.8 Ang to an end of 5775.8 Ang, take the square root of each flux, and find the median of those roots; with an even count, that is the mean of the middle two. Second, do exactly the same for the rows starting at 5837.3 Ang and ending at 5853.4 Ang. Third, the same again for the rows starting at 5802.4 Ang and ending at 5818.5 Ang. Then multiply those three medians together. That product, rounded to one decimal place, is 53.9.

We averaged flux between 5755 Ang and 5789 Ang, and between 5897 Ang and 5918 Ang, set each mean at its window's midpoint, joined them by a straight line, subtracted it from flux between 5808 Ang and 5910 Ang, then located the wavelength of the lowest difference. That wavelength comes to 5895.37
